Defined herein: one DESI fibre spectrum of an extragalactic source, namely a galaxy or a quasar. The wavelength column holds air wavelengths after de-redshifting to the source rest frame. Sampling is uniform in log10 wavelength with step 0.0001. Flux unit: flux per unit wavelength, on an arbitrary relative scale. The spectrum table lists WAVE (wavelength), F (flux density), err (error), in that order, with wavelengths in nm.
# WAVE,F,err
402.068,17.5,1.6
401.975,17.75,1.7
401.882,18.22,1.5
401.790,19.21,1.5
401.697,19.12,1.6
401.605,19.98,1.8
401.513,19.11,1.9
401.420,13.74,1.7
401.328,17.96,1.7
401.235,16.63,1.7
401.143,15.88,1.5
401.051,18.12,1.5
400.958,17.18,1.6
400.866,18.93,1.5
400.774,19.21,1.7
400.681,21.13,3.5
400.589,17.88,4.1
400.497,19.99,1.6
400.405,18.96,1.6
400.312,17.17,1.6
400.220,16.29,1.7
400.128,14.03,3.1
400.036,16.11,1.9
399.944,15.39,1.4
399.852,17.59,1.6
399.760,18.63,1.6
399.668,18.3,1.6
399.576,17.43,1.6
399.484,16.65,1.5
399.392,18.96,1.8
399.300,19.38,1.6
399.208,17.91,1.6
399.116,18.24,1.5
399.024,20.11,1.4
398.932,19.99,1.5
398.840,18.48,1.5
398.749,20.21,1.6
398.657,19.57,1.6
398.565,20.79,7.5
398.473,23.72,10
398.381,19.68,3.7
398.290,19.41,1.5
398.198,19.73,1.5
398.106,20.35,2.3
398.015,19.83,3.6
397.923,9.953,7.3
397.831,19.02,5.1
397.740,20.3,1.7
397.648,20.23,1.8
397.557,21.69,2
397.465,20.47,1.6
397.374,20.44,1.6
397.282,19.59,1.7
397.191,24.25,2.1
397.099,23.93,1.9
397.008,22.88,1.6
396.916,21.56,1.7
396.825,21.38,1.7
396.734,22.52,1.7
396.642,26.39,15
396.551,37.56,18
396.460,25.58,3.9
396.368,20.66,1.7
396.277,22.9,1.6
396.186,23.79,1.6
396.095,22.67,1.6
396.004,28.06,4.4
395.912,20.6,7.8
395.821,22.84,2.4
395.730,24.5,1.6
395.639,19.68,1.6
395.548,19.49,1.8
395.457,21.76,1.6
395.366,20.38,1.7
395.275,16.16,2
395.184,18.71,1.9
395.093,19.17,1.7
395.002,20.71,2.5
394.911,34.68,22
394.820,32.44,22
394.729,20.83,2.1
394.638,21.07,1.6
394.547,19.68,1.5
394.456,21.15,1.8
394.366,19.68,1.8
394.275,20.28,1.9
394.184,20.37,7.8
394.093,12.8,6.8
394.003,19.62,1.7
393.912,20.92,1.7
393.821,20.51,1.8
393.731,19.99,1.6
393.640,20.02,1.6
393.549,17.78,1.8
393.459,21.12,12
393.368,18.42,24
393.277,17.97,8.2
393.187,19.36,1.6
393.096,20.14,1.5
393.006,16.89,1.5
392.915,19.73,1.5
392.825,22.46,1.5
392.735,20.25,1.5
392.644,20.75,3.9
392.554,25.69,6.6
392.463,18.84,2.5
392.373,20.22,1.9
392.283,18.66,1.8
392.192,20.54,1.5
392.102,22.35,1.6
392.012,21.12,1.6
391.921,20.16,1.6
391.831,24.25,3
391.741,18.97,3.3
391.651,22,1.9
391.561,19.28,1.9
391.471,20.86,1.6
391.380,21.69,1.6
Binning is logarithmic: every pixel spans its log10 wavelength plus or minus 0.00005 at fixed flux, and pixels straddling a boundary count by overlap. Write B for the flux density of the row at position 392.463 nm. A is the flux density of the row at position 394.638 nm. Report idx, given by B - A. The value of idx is -2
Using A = 21.07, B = 18.84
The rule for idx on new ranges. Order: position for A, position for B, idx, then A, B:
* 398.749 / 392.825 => 2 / 20.21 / 22.46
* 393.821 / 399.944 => -5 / 20.51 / 15.39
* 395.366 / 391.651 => 2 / 20.38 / 22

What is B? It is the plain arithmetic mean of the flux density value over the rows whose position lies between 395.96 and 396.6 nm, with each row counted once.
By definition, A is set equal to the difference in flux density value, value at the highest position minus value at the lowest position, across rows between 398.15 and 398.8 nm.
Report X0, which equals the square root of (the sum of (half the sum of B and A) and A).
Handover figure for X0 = 3.7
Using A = 0.5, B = 25.9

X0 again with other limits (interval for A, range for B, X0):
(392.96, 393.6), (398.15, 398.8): 3.4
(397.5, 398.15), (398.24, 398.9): 2.9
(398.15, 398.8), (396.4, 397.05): 3.7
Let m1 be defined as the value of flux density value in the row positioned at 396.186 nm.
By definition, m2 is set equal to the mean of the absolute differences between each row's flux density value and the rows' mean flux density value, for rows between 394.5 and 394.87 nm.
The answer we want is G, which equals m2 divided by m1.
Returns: 0.19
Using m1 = 23.79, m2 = 4.5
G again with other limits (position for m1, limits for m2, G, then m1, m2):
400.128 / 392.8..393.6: 0.10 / 14.03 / 1.4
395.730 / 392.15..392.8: 0.06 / 24.5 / 1.4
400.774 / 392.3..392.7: 0.11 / 19.21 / 2.2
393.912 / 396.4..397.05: 0.18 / 20.92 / 3.8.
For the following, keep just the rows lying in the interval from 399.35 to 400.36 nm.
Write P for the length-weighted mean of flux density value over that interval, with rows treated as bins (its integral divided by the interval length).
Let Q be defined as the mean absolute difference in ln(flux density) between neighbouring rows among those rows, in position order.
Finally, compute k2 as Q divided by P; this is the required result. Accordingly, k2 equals 0.0048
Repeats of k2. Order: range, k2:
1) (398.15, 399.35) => 0.0034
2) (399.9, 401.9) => 0.0056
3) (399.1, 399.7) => 0.0032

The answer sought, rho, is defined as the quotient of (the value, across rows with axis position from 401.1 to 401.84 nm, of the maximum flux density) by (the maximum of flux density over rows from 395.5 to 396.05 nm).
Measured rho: 0.71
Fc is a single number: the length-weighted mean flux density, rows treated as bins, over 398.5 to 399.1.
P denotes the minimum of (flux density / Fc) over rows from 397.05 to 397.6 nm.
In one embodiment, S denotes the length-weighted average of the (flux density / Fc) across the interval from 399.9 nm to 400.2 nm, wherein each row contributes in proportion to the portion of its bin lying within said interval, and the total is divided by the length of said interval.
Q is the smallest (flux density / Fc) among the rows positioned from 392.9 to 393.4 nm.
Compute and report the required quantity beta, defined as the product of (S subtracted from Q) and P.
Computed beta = 0.1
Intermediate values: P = 0.98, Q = 0.8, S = 0.77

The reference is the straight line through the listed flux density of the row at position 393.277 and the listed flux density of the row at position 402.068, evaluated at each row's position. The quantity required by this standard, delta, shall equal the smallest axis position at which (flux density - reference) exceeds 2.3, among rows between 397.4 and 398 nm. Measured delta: 397.465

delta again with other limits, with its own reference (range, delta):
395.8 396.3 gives 395.821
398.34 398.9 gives 398.473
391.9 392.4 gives 392.012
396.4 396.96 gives 396.460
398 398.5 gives 398.106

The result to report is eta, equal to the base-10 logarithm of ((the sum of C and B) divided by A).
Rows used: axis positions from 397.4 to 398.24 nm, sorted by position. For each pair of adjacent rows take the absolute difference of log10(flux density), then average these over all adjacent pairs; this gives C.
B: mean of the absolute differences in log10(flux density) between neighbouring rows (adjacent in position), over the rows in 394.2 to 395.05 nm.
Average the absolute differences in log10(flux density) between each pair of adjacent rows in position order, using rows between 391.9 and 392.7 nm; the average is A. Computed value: 0.48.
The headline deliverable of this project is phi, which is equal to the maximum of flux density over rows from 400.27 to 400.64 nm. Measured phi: 19.99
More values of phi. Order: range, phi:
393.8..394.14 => 20.92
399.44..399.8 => 18.63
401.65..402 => 19.21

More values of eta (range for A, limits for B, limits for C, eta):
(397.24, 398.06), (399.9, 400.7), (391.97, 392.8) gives 0.05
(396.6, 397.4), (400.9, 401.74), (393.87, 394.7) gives 0.57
